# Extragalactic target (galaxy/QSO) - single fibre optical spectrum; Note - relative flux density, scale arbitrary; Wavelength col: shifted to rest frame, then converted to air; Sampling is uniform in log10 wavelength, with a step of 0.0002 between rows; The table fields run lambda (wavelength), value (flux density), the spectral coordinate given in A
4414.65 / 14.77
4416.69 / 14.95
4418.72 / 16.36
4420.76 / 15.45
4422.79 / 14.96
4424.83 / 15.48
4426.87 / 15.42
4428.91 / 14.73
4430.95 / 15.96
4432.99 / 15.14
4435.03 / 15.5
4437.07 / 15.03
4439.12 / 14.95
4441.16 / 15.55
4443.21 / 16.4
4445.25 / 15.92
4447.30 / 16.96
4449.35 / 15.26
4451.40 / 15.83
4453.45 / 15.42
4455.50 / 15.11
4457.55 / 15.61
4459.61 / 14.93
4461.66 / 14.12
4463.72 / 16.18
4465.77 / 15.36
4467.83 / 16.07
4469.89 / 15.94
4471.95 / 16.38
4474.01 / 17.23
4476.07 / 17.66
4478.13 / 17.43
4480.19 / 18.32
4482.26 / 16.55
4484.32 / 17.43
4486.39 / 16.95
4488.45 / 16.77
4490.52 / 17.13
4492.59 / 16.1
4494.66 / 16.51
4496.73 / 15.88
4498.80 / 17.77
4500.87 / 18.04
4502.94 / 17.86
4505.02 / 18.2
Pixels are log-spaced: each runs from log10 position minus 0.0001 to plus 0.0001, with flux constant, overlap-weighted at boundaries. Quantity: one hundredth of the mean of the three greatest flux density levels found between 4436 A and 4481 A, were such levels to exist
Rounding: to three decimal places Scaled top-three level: 0.178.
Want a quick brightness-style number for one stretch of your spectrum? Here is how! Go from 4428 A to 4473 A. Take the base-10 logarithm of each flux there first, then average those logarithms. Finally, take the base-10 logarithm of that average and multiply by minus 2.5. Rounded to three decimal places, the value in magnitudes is -0.190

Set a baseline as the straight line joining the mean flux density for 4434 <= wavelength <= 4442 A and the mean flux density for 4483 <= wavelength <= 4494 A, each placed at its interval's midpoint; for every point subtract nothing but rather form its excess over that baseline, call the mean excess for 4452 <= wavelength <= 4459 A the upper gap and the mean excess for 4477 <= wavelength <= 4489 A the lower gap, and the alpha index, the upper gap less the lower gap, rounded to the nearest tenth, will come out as -1.0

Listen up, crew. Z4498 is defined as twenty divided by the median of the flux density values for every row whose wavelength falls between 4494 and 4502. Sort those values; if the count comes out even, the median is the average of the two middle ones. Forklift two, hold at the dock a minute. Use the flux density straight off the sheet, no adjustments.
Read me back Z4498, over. 1.17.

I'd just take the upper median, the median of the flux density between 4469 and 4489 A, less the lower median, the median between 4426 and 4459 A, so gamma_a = 1.63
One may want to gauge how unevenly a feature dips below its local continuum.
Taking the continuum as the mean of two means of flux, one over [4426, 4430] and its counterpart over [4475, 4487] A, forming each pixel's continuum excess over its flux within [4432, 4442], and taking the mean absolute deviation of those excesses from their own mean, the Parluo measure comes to 0.23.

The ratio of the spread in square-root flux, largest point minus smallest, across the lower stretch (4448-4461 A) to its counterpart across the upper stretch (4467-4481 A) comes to 0.40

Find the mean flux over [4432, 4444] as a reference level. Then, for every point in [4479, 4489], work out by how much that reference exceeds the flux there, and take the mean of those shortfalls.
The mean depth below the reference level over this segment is -1.8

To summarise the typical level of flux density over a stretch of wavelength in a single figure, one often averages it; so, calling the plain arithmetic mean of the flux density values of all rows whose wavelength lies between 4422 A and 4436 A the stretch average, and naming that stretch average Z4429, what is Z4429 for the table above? 15.3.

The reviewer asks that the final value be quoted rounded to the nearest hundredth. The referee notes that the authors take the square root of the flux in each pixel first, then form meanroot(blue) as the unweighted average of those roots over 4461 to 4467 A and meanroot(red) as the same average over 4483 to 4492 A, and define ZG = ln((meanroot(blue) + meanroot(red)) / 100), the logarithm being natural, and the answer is -2.52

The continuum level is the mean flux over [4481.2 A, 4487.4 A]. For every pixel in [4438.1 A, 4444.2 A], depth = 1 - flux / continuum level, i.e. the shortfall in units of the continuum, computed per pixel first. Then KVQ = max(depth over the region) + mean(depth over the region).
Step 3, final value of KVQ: 0.20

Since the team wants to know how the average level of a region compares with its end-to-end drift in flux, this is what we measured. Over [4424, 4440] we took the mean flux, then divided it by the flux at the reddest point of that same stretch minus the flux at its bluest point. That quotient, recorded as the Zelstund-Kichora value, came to -29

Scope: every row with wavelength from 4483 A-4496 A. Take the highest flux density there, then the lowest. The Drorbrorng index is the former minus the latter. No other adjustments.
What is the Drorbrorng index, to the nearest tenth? 1.3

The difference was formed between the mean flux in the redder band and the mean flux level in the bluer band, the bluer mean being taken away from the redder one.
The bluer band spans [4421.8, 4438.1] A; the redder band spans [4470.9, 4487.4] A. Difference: 2.0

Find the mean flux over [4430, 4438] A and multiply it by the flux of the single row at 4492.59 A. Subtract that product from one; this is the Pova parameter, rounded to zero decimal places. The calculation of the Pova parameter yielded -247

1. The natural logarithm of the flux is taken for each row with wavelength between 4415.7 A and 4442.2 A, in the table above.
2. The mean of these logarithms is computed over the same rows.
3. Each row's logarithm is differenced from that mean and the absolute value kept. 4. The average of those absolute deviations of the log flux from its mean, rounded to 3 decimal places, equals 0.023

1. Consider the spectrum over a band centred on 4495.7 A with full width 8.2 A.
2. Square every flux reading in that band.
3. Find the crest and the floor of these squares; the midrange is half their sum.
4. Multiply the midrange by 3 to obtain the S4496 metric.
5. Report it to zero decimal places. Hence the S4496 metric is 852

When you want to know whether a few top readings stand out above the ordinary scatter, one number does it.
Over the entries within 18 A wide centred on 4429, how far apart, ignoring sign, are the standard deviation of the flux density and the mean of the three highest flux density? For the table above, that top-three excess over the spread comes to 15.3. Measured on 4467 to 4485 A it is 17.0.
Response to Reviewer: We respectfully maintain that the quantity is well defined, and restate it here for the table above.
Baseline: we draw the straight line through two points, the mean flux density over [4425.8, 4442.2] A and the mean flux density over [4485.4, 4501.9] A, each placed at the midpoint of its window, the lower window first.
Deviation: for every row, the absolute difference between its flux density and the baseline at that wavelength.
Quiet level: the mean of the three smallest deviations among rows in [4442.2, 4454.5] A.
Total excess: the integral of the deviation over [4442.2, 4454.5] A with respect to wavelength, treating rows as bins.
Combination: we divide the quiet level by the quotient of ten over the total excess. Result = 0.186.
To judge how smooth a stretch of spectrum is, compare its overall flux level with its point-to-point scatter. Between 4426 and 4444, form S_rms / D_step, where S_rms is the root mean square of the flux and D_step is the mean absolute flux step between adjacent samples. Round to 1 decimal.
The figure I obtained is 24.2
